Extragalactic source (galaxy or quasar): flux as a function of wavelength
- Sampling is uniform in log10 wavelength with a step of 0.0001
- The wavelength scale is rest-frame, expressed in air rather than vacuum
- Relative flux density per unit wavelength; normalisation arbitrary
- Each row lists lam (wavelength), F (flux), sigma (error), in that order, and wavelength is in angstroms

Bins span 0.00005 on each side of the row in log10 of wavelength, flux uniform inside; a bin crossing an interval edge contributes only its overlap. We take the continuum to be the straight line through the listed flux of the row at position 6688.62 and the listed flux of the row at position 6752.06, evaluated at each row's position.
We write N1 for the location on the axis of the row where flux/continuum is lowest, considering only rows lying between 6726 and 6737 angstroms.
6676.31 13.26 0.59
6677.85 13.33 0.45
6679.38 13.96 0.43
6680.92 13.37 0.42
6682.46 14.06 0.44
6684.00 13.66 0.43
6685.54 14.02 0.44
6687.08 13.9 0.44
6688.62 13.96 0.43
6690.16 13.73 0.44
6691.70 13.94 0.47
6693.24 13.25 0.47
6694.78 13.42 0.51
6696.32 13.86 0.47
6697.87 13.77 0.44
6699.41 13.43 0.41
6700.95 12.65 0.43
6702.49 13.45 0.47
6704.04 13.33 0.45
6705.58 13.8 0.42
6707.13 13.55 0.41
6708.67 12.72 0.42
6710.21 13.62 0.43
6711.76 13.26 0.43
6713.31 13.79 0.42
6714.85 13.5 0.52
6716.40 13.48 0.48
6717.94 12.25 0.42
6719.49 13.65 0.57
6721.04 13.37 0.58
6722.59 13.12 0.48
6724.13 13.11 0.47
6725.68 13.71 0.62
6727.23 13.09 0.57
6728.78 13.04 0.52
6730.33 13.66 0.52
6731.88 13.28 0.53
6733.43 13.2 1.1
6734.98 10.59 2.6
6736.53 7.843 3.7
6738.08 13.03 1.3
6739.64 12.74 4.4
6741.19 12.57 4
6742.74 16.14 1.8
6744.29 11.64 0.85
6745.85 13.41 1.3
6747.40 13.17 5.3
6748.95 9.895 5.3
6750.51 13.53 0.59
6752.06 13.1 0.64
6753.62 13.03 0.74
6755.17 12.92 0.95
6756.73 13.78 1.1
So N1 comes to 6736.53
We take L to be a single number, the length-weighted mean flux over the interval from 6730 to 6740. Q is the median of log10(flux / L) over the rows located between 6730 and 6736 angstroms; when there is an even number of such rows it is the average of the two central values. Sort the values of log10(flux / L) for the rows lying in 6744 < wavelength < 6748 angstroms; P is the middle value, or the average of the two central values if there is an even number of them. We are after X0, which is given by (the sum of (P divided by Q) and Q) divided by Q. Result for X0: 22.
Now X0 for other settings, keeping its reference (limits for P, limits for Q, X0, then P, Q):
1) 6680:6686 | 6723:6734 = 35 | 0.064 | 0.043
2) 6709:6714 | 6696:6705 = 23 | 0.057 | 0.051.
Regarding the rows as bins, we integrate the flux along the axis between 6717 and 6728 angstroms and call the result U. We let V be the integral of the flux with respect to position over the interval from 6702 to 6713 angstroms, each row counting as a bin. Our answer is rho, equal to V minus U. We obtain 2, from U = 145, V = 147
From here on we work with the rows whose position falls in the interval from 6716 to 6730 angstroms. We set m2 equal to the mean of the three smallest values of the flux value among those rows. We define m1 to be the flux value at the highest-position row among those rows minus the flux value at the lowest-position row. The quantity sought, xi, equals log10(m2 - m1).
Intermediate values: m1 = -0.44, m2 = 12.8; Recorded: 1.12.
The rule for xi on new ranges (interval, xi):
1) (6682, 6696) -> 1.15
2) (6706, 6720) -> 1.10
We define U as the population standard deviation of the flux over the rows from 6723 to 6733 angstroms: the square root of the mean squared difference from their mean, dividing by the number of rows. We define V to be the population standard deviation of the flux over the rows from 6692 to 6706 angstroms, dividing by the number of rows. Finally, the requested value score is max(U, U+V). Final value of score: 0.62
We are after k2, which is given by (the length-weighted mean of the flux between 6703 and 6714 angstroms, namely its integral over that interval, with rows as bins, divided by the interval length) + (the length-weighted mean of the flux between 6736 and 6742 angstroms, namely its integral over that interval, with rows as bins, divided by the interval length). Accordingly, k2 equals 25.1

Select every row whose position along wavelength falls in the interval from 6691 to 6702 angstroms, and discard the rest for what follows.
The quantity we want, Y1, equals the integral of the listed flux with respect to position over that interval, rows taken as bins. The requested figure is 148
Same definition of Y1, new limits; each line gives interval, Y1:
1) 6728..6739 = 133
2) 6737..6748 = 144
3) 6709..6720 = 147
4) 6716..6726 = 132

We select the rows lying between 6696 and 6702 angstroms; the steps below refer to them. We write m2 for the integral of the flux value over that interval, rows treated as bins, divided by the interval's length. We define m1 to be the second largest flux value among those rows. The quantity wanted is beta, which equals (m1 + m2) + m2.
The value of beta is 40.6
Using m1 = 13.77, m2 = 13.4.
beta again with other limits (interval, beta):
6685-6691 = 41.8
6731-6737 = 36.1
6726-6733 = 39.9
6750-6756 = 39.4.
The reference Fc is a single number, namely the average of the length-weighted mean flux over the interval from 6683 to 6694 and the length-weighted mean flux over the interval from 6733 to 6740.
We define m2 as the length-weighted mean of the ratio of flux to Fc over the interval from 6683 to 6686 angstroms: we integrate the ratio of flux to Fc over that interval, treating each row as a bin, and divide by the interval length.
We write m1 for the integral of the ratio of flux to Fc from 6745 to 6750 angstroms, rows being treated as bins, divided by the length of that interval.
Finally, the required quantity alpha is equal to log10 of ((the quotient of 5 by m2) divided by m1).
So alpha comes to 0.669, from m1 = 0.973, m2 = 1.10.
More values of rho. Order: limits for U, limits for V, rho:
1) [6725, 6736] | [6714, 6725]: 5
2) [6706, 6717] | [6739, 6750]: -7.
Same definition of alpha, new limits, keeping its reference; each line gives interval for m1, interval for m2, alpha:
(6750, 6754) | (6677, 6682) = 0.642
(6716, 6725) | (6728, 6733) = 0.652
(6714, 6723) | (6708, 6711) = 0.654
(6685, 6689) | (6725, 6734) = 0.627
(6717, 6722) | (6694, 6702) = 0.651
